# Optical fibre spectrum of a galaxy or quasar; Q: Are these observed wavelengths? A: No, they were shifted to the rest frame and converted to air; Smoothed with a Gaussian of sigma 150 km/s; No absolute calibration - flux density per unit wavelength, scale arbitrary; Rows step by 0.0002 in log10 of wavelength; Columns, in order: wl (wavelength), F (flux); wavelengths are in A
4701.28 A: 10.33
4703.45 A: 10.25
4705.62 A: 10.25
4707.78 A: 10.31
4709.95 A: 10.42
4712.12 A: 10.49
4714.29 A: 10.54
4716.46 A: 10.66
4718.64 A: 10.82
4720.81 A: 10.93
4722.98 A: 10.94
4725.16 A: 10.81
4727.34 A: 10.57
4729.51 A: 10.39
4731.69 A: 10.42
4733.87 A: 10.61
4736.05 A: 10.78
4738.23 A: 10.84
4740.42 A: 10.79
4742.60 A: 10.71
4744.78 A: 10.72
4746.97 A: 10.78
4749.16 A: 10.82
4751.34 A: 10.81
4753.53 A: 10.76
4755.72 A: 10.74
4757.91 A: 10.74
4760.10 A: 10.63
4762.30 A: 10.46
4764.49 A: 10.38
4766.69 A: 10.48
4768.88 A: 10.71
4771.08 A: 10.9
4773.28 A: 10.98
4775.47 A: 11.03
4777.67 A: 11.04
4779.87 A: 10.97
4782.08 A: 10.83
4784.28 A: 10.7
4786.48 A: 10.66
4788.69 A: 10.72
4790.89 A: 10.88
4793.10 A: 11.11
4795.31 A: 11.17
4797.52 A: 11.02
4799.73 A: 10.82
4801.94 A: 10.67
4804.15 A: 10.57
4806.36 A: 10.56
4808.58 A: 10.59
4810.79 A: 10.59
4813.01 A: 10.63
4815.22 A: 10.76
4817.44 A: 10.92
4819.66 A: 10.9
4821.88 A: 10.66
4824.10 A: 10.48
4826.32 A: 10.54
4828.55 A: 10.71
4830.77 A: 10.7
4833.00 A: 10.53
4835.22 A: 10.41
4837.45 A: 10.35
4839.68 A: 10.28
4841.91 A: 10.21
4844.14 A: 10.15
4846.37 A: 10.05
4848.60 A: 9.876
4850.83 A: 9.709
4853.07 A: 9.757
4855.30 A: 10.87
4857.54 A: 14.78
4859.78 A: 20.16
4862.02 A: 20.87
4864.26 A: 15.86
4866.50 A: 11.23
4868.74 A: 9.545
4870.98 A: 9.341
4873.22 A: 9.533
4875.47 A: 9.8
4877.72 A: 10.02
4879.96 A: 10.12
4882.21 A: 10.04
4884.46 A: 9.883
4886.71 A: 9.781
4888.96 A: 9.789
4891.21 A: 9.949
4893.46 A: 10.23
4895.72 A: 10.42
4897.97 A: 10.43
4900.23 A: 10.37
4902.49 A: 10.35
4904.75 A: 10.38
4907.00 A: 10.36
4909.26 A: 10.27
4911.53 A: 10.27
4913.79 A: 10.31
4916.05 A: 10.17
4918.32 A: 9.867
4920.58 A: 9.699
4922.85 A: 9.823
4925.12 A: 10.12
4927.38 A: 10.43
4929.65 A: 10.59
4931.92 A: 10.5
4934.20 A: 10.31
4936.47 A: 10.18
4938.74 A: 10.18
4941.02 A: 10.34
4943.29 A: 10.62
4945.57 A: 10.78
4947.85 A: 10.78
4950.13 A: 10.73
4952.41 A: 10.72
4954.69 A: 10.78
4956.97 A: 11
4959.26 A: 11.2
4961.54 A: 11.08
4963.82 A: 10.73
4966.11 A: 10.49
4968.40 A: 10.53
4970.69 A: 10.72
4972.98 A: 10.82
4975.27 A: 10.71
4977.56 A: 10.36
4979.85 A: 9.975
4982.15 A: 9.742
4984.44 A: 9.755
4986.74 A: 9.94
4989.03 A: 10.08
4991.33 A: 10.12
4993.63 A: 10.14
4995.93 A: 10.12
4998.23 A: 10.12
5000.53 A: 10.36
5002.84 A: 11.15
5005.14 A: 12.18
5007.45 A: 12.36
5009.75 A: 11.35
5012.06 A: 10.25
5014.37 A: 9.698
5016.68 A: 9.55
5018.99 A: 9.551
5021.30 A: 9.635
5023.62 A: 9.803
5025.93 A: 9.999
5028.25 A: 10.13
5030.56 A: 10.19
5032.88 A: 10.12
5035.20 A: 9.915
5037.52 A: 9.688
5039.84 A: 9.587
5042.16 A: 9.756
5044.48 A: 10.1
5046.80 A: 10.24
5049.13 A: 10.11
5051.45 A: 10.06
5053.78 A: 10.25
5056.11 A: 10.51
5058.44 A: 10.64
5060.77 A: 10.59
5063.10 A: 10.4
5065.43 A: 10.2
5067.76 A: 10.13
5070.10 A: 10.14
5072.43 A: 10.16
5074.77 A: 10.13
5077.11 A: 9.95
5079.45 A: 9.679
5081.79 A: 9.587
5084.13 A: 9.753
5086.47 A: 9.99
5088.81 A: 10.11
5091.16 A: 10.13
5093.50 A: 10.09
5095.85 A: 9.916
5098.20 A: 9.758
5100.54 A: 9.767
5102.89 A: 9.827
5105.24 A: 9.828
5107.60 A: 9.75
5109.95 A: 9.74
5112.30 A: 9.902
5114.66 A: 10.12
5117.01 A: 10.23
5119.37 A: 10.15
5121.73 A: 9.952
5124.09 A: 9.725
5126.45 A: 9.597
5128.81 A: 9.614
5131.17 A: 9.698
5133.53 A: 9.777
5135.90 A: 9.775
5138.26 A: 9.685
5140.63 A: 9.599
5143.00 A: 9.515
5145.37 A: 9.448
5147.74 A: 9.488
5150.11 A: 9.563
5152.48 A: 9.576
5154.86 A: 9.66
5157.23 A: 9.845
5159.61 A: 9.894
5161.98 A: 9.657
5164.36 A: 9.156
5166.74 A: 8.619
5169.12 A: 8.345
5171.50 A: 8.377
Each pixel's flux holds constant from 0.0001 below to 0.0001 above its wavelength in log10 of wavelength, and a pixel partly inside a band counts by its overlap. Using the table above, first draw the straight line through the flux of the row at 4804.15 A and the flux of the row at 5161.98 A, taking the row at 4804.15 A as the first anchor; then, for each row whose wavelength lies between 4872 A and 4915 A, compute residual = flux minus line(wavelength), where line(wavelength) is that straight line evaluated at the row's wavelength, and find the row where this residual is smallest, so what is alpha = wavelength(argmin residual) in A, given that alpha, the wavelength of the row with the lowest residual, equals 4873.22 A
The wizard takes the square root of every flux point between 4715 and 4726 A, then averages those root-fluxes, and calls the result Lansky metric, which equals 3.29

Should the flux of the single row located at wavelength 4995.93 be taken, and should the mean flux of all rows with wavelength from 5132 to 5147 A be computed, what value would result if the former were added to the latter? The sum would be 19.75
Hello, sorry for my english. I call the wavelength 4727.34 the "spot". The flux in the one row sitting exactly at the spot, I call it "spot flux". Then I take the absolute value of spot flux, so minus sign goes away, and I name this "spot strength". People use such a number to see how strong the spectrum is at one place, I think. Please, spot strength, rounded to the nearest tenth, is 10.6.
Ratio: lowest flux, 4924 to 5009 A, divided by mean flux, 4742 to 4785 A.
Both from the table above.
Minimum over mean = 0.905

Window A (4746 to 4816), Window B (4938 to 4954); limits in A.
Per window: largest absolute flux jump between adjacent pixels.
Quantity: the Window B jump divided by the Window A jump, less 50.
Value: -48.8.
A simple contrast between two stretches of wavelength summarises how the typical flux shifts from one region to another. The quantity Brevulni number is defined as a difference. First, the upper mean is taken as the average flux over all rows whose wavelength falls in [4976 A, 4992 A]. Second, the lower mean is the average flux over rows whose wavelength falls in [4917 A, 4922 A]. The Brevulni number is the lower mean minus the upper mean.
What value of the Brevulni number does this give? -0.2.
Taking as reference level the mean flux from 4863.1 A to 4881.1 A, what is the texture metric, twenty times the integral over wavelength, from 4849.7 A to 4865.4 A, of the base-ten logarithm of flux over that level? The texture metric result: 36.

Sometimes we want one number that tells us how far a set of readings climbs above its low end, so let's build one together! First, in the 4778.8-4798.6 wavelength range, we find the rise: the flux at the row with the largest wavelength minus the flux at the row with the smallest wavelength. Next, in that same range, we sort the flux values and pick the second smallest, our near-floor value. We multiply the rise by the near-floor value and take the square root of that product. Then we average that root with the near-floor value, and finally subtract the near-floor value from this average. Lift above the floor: -4.98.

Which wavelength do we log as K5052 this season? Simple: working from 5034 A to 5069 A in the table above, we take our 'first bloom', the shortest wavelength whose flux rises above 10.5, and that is 5056.11 A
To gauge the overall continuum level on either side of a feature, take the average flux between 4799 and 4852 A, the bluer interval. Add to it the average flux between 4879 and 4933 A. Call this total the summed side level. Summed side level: 20.7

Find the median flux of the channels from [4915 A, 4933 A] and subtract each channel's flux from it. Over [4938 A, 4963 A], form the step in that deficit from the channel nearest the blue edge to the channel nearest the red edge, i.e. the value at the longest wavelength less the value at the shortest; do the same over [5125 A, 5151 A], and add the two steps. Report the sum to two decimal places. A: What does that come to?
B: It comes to -0.87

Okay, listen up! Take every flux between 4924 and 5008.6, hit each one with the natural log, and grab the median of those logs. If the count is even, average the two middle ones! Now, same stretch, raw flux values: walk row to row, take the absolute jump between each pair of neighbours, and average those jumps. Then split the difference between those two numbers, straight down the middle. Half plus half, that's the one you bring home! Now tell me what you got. 1.27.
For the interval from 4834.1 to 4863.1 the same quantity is 1.66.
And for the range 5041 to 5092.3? 1.23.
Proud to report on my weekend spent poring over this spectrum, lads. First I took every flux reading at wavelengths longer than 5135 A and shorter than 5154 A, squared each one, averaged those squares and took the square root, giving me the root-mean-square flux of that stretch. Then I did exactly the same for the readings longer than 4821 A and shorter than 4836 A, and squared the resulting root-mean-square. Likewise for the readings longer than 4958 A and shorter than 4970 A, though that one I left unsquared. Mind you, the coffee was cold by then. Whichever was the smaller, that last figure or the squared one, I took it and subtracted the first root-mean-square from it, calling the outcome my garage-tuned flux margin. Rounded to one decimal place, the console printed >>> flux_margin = 1.2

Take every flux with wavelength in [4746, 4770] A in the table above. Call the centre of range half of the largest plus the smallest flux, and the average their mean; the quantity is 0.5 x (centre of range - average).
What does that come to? -0.03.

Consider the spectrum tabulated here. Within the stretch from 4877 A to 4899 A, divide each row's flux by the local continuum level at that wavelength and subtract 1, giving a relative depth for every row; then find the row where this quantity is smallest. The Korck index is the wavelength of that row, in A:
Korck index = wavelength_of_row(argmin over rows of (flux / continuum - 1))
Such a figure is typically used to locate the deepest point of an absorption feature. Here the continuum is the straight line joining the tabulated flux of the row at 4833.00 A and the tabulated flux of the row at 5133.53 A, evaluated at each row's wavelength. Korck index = 4886.71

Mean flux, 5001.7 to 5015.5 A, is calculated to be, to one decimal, 11.2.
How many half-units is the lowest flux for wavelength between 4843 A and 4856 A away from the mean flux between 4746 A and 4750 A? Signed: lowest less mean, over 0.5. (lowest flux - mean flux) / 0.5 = -2.2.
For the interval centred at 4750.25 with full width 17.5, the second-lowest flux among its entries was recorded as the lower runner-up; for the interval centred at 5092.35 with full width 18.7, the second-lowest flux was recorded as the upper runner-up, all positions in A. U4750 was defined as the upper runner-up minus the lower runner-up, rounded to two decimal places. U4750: -0.96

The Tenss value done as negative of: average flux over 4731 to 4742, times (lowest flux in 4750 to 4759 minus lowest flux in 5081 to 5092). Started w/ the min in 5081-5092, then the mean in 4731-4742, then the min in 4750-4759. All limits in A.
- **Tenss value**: -12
